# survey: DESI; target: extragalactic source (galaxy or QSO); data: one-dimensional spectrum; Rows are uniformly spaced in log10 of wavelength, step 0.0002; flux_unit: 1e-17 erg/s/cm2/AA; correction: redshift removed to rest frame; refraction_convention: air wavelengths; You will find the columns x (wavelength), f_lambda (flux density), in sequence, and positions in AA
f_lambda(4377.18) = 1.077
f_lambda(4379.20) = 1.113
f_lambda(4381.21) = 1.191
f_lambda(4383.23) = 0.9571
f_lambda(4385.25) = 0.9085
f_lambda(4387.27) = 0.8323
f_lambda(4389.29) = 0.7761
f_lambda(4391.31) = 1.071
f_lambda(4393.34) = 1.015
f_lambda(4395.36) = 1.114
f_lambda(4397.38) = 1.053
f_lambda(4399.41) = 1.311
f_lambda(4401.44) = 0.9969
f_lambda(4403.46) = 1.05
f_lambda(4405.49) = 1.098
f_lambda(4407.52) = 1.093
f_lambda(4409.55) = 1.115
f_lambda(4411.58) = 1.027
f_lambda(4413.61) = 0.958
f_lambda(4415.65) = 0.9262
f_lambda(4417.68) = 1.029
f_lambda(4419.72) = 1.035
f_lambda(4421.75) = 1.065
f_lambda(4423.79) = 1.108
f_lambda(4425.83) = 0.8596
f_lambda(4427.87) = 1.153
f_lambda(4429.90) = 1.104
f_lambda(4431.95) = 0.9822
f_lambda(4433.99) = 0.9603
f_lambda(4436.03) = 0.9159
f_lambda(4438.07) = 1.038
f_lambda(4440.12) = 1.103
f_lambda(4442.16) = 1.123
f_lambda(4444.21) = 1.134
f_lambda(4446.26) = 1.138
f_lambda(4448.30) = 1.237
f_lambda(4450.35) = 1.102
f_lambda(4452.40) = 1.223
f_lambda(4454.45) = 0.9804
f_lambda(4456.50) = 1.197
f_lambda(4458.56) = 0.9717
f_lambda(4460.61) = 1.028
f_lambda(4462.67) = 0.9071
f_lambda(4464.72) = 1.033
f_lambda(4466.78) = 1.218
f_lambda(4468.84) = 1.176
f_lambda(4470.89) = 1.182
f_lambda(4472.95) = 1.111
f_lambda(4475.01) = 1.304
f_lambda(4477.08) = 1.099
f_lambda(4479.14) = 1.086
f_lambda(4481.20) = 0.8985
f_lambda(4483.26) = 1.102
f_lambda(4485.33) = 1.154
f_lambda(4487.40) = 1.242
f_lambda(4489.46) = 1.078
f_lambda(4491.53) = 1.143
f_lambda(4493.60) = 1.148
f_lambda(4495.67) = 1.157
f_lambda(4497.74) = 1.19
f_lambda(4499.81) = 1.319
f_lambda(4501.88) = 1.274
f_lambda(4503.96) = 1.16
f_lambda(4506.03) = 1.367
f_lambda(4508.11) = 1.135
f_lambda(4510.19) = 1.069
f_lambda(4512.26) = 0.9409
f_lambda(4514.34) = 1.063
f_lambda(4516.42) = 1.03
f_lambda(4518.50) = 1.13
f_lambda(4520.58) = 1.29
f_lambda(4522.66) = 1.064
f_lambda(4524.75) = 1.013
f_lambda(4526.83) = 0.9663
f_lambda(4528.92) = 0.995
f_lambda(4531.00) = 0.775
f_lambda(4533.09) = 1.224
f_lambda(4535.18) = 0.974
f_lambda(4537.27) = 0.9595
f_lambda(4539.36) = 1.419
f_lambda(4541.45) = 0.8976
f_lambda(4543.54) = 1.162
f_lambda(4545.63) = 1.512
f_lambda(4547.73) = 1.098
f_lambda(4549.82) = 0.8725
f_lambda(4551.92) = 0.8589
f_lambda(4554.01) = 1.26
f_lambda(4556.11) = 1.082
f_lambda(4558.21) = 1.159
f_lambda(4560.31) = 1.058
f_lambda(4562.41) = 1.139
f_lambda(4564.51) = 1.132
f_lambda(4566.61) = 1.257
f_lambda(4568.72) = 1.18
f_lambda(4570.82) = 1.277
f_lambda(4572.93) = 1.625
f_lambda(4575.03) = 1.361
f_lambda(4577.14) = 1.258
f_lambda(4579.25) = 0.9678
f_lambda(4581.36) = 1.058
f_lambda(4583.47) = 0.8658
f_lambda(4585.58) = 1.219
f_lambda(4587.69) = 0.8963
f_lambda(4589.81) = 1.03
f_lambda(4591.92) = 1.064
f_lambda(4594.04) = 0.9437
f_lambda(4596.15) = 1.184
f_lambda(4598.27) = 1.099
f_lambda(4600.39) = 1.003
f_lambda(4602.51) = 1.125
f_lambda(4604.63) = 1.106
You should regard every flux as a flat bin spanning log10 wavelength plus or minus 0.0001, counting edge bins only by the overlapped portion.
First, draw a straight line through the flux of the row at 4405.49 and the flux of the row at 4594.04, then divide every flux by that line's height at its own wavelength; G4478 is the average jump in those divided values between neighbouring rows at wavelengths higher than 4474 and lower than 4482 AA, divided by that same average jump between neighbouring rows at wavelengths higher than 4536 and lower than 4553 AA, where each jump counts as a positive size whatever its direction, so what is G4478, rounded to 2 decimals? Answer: 0.39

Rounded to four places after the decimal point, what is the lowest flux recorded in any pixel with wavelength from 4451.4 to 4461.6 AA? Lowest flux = 0.9717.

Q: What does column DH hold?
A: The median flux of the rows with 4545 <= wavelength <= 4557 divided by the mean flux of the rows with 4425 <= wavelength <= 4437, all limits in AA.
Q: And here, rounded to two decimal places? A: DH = 1.09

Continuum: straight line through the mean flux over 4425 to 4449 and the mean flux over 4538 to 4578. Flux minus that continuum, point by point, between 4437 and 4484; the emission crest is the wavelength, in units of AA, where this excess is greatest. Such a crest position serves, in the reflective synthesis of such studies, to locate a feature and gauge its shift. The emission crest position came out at 4475.01 AA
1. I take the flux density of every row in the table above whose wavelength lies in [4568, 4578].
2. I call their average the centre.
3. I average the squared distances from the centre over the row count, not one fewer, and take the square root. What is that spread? 0.15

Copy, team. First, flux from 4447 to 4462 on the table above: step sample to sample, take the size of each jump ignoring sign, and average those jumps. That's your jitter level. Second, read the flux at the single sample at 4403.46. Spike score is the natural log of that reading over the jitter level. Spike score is 1.84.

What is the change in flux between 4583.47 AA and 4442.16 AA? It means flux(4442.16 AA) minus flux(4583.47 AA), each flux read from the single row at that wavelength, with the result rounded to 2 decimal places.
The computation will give 0.26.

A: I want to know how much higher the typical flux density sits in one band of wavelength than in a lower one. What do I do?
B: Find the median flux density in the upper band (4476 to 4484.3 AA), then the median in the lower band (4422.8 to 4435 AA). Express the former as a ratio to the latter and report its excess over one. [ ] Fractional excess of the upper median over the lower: 0.05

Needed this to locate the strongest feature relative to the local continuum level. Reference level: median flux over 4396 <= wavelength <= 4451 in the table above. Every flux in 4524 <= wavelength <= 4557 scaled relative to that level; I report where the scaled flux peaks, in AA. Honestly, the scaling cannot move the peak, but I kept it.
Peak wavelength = 4545.63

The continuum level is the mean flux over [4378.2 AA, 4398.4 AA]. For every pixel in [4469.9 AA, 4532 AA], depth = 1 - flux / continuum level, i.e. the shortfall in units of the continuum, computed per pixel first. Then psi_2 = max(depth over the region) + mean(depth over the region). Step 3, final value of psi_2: 0.115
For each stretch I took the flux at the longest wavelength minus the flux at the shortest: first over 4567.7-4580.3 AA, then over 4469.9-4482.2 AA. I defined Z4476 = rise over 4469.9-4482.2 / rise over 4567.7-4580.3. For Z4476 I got 1.3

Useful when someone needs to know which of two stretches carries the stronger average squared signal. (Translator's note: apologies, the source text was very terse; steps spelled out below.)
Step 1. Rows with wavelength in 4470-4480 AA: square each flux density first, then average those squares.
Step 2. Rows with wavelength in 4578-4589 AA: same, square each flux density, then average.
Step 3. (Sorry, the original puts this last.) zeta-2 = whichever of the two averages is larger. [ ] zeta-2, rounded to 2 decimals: 1.34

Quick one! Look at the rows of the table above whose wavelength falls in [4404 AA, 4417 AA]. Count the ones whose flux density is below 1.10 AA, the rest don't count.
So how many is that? 5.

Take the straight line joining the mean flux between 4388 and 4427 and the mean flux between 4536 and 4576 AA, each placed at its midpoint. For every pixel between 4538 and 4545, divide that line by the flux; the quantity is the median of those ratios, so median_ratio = 1.000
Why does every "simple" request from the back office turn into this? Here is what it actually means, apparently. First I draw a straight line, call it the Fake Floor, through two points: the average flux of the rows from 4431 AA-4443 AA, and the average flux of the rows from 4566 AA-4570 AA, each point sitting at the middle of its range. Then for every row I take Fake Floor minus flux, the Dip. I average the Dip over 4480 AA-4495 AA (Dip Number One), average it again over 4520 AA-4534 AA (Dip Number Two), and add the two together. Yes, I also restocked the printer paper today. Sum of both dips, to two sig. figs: 0.10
